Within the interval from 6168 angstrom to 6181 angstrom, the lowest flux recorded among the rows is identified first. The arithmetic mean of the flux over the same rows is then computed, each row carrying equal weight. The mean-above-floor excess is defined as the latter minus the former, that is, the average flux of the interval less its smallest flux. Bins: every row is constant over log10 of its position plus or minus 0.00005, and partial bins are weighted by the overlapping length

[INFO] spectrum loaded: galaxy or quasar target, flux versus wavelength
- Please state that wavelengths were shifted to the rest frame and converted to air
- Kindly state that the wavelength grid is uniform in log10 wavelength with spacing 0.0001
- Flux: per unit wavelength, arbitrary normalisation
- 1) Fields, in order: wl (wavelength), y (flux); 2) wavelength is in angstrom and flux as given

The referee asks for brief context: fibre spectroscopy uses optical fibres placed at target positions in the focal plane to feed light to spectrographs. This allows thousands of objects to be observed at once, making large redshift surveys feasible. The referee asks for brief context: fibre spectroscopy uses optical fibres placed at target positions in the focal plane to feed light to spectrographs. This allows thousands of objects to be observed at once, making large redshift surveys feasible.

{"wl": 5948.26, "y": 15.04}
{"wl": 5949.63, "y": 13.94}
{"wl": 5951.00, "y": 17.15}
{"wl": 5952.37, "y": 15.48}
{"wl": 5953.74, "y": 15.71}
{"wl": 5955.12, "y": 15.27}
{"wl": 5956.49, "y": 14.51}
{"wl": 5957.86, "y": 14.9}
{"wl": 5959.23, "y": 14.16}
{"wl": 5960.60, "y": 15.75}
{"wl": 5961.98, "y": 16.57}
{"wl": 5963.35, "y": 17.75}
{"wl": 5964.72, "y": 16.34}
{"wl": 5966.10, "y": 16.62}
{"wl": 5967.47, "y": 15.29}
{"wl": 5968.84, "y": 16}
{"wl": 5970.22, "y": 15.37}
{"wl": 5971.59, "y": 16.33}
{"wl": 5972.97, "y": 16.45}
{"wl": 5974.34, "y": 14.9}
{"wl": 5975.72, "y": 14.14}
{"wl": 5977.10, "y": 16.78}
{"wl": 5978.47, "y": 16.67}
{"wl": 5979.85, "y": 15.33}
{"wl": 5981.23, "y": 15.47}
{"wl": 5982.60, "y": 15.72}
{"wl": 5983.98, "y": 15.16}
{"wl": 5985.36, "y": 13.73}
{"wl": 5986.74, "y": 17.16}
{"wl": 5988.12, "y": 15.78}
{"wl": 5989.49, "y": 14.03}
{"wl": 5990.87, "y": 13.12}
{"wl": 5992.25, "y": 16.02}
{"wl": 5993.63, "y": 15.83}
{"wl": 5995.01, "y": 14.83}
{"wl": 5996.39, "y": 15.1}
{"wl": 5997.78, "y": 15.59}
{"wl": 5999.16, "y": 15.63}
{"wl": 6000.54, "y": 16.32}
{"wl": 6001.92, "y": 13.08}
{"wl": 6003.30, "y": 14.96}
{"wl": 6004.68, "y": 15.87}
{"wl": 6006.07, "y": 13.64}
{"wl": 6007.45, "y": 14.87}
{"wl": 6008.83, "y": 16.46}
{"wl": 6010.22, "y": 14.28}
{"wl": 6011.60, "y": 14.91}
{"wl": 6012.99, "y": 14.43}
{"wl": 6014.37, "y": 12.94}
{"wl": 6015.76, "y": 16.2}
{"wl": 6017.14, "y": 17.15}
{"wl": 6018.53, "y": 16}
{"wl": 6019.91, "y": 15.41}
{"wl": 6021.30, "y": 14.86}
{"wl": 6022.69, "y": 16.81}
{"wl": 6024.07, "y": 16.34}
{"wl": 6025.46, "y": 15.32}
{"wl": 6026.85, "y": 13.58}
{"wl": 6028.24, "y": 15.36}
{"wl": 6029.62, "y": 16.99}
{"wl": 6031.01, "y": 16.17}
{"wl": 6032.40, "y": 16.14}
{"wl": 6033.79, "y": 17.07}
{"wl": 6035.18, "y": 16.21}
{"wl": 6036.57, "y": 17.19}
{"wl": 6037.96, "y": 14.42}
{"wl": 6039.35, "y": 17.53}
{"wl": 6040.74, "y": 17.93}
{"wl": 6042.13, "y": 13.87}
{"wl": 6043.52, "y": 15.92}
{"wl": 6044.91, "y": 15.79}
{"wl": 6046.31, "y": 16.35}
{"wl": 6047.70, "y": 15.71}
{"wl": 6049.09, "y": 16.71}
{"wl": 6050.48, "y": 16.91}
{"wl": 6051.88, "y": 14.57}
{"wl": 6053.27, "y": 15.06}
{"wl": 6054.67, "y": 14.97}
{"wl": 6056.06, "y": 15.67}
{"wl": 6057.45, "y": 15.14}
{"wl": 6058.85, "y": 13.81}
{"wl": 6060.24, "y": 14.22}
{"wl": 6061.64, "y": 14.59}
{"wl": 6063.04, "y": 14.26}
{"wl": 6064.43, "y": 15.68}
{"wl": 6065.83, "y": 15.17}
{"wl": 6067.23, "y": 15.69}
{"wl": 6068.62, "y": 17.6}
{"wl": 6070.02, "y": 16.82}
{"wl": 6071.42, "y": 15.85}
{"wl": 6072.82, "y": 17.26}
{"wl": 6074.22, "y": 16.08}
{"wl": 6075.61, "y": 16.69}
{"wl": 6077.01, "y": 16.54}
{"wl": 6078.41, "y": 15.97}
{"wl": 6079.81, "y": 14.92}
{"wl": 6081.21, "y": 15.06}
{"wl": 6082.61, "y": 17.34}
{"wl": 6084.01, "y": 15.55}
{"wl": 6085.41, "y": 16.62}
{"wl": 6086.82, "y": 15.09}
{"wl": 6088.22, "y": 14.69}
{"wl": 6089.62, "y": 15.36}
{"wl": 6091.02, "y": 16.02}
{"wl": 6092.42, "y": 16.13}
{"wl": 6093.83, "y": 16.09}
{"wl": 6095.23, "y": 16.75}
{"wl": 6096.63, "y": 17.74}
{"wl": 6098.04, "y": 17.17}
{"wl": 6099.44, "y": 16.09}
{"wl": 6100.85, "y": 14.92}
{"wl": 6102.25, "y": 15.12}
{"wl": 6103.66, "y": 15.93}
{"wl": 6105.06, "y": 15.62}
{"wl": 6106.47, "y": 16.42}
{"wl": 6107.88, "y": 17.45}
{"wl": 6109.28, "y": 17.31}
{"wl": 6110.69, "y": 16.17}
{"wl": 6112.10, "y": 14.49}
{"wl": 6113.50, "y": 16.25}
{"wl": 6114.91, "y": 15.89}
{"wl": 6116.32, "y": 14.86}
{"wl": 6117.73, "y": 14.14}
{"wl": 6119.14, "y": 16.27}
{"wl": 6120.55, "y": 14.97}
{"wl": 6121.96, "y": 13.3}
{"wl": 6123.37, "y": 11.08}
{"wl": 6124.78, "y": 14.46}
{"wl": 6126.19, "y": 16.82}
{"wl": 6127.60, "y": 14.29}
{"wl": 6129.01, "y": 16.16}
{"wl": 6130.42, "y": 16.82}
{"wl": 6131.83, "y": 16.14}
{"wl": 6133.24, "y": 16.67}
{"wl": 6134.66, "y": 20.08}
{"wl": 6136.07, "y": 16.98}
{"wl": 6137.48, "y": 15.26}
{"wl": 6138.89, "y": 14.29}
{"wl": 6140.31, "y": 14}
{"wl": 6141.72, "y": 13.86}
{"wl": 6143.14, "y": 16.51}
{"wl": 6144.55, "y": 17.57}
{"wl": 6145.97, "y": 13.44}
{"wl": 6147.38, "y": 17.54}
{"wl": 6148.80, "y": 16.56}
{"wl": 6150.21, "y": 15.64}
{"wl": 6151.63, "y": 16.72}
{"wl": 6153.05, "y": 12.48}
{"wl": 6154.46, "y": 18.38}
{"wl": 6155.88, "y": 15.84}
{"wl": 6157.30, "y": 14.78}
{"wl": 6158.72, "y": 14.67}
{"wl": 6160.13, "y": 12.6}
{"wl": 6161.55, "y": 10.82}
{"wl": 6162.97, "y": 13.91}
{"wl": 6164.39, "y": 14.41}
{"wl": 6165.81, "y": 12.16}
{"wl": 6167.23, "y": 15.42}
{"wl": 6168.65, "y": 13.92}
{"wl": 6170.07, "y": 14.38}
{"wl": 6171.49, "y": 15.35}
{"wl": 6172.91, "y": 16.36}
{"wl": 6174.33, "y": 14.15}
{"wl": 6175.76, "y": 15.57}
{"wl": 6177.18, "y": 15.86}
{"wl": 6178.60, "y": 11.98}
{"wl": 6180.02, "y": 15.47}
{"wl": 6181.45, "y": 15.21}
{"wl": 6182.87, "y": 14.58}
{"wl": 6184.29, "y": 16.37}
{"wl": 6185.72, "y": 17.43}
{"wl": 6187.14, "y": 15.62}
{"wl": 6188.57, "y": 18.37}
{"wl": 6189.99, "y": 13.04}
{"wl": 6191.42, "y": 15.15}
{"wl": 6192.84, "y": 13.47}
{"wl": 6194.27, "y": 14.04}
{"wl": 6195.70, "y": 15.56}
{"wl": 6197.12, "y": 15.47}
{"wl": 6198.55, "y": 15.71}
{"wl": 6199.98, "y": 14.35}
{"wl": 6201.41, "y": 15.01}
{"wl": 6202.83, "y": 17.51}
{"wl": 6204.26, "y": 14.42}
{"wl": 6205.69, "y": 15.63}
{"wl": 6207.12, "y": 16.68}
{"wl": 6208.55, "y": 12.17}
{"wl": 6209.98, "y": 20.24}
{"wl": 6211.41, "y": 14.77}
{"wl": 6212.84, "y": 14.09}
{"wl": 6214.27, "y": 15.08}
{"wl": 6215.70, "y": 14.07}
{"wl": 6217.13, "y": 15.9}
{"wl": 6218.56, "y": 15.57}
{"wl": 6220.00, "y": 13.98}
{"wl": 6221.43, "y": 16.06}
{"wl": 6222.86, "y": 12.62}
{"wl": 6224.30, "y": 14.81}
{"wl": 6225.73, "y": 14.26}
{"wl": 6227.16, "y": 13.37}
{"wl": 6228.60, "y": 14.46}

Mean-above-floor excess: 2.8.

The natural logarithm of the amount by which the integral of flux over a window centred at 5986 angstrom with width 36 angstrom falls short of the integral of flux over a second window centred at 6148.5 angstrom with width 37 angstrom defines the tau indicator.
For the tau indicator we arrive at 2.56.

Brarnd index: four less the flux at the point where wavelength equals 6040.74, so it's -13.9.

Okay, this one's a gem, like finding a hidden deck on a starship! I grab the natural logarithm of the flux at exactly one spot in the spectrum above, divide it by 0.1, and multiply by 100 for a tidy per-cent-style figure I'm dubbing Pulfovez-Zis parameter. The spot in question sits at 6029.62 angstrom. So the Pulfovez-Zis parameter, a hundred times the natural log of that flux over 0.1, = 2833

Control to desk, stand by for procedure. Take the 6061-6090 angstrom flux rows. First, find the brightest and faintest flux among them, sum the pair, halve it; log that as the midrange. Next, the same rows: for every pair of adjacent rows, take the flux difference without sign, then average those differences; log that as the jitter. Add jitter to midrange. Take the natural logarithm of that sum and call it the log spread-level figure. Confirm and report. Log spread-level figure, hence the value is 2.83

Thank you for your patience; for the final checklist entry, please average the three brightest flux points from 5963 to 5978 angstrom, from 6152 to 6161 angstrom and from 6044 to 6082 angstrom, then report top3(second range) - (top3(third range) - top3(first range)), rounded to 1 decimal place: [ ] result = 16.1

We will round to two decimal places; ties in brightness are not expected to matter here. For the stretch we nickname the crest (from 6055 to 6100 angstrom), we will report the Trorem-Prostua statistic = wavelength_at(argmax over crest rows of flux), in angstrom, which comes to 6096.63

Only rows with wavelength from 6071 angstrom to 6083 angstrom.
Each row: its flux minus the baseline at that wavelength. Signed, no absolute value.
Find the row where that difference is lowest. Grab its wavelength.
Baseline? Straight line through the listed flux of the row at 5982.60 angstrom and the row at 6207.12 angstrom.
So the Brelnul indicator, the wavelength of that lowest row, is 6079.81 angstrom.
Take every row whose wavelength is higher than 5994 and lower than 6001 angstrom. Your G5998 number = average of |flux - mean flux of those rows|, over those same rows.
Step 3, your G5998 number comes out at 0.42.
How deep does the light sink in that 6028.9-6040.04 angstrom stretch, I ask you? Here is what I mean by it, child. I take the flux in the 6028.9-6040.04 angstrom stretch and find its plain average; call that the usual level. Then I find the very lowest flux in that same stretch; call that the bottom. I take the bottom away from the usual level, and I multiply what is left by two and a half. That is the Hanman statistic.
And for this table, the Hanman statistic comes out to 5.1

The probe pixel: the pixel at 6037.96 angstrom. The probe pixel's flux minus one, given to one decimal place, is 13.4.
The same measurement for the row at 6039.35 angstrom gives 16.5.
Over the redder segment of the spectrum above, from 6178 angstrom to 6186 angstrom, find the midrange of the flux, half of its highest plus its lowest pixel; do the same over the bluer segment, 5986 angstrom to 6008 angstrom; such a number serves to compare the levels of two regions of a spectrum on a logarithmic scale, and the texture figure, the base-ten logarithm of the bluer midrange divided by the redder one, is 0.012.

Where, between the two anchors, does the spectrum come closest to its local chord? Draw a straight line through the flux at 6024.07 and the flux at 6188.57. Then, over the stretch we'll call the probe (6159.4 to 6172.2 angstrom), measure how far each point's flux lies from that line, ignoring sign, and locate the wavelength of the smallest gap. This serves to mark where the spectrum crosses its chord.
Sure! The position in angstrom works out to 6167.23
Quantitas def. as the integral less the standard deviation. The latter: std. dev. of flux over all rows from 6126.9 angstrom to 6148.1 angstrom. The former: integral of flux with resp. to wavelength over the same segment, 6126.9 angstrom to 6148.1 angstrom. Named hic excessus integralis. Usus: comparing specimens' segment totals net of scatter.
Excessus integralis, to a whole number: 337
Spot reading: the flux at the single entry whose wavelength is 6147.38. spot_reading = 17.54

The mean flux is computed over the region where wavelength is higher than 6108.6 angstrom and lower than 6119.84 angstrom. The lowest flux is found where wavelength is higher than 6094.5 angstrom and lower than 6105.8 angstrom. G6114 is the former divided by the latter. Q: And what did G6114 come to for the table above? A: 1.05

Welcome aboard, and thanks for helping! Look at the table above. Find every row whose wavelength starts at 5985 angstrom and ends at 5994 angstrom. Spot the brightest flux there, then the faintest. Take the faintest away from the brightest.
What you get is 4.0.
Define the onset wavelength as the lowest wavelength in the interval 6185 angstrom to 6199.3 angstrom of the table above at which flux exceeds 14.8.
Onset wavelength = 6185.72 angstrom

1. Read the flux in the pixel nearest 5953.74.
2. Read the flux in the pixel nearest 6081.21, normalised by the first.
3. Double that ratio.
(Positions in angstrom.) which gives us 1.92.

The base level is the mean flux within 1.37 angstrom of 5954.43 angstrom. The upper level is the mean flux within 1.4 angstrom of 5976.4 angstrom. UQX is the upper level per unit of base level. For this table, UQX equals 1.00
